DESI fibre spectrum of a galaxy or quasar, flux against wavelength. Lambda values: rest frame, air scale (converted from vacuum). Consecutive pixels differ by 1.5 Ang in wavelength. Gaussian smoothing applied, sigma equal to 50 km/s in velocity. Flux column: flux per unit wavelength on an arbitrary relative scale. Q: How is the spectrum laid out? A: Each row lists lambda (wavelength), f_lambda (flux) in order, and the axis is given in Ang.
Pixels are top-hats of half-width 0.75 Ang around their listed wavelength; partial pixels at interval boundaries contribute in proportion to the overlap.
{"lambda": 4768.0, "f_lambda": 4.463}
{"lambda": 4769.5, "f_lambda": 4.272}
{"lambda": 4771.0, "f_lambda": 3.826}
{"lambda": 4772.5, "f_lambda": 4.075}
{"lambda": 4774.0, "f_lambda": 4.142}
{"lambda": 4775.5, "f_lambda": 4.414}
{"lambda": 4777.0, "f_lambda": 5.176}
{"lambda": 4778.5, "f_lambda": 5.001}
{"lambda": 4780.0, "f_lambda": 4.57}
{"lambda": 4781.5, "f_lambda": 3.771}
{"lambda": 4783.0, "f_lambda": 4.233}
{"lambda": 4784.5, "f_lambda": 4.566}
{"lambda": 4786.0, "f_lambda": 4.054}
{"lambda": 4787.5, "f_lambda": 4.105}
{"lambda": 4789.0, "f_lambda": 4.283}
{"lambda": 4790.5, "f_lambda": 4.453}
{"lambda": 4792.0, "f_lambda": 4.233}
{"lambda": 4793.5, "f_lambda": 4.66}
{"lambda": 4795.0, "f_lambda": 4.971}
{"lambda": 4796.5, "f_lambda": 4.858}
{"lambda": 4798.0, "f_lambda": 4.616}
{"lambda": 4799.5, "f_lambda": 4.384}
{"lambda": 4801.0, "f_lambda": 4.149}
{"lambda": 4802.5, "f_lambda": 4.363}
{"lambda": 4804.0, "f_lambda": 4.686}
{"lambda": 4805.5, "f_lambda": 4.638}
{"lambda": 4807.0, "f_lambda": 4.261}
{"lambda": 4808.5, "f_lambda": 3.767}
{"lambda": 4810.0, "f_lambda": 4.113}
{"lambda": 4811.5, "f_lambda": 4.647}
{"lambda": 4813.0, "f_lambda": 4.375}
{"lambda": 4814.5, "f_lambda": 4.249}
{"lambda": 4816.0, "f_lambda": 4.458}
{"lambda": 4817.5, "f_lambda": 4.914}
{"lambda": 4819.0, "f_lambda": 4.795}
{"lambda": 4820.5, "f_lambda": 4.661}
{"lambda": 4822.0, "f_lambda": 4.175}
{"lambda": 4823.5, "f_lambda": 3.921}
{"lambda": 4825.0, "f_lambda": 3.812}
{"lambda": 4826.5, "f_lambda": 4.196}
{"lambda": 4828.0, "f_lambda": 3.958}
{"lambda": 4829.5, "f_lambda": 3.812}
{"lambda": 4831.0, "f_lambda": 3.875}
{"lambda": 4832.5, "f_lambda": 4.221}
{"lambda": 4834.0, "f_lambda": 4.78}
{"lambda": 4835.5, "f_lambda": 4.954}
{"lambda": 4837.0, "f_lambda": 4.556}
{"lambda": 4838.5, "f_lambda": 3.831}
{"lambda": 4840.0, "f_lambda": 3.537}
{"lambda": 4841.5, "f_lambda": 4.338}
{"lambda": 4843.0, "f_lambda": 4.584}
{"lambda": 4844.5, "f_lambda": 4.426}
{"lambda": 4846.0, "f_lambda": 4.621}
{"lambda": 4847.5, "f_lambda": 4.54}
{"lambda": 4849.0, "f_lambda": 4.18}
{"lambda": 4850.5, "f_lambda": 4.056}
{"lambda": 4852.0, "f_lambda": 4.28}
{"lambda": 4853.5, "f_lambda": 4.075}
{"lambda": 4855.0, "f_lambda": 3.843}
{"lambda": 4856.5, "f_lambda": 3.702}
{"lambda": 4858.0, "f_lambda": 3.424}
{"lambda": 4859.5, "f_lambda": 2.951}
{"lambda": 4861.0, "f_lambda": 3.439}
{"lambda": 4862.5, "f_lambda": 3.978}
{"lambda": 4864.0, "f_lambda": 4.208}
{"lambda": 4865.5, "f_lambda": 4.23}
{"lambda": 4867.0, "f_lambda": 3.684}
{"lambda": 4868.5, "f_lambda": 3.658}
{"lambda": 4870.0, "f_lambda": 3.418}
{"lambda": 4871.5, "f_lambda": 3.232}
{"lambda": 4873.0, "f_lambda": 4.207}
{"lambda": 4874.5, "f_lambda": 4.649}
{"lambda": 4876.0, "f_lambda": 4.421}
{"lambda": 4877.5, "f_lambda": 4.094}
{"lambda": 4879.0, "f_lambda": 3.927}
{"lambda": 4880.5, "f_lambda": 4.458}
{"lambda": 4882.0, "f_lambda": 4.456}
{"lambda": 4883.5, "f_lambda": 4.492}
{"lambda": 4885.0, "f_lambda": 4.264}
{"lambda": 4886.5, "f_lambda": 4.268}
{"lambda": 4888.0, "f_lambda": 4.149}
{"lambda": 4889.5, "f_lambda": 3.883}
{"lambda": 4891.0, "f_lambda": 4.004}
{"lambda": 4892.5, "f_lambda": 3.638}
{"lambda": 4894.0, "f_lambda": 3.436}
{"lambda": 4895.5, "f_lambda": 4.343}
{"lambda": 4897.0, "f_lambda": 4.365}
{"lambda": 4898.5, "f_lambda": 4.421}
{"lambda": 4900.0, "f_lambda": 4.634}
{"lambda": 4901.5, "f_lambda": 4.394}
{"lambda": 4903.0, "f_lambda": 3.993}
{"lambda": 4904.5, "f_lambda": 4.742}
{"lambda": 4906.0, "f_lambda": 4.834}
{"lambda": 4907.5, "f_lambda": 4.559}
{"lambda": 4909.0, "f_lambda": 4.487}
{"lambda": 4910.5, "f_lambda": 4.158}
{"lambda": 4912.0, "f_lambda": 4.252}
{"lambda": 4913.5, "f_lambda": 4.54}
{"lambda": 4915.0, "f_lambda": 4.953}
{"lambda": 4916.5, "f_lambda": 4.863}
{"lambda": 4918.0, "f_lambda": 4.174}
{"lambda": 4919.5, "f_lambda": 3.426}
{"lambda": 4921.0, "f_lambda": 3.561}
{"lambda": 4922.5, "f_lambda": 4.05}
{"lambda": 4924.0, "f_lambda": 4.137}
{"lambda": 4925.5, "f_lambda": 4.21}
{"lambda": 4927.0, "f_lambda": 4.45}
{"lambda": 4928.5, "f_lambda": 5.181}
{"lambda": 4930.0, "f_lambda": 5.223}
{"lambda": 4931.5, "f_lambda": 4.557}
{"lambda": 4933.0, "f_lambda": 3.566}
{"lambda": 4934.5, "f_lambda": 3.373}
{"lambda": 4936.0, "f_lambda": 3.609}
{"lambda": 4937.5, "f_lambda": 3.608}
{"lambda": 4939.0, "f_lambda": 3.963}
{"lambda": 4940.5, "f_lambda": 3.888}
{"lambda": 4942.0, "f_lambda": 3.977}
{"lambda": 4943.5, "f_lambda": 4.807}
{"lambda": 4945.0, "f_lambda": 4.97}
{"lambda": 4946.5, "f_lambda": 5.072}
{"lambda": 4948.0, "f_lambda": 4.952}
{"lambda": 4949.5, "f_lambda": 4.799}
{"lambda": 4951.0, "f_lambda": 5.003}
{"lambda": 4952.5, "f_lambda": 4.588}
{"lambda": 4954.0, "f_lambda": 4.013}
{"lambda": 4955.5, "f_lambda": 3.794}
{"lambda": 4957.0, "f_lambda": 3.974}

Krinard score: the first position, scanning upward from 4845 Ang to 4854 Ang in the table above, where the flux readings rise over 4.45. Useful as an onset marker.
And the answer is 4846.0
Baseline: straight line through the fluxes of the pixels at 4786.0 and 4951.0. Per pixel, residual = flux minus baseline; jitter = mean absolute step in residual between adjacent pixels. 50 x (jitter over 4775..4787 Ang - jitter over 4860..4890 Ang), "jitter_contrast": 11.3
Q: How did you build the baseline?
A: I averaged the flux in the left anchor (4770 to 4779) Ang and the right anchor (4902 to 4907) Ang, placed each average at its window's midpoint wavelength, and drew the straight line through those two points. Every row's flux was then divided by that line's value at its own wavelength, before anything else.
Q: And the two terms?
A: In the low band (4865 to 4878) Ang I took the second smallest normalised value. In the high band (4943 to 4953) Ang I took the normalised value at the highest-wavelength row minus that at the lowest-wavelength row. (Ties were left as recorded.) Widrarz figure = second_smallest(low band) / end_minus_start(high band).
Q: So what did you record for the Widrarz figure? -15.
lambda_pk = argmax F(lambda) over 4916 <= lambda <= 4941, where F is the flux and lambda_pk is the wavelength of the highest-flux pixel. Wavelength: 4930.0 Ang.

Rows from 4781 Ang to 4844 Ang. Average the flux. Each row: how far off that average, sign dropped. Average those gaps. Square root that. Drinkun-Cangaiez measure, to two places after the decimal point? 0.55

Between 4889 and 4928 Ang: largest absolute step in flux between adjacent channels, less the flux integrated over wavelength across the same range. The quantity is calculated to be -165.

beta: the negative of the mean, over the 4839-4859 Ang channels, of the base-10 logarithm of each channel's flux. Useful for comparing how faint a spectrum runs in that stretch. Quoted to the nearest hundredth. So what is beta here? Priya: -0.61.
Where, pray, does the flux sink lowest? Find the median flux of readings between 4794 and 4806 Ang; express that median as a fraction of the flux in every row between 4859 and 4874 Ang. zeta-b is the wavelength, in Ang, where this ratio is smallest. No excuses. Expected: 4865.5 Ang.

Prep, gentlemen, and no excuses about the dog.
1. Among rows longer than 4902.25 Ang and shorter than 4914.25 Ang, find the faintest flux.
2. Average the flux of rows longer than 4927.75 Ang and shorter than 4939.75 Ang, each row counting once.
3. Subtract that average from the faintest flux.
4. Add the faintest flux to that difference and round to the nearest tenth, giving 3.9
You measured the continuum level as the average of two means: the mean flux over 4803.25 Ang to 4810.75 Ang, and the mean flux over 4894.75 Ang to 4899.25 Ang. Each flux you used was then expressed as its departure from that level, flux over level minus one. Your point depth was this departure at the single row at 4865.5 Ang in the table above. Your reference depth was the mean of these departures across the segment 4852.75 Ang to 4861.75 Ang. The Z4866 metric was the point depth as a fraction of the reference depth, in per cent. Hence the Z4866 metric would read 14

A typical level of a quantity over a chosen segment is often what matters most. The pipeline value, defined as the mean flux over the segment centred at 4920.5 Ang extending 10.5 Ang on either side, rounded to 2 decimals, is 4.37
